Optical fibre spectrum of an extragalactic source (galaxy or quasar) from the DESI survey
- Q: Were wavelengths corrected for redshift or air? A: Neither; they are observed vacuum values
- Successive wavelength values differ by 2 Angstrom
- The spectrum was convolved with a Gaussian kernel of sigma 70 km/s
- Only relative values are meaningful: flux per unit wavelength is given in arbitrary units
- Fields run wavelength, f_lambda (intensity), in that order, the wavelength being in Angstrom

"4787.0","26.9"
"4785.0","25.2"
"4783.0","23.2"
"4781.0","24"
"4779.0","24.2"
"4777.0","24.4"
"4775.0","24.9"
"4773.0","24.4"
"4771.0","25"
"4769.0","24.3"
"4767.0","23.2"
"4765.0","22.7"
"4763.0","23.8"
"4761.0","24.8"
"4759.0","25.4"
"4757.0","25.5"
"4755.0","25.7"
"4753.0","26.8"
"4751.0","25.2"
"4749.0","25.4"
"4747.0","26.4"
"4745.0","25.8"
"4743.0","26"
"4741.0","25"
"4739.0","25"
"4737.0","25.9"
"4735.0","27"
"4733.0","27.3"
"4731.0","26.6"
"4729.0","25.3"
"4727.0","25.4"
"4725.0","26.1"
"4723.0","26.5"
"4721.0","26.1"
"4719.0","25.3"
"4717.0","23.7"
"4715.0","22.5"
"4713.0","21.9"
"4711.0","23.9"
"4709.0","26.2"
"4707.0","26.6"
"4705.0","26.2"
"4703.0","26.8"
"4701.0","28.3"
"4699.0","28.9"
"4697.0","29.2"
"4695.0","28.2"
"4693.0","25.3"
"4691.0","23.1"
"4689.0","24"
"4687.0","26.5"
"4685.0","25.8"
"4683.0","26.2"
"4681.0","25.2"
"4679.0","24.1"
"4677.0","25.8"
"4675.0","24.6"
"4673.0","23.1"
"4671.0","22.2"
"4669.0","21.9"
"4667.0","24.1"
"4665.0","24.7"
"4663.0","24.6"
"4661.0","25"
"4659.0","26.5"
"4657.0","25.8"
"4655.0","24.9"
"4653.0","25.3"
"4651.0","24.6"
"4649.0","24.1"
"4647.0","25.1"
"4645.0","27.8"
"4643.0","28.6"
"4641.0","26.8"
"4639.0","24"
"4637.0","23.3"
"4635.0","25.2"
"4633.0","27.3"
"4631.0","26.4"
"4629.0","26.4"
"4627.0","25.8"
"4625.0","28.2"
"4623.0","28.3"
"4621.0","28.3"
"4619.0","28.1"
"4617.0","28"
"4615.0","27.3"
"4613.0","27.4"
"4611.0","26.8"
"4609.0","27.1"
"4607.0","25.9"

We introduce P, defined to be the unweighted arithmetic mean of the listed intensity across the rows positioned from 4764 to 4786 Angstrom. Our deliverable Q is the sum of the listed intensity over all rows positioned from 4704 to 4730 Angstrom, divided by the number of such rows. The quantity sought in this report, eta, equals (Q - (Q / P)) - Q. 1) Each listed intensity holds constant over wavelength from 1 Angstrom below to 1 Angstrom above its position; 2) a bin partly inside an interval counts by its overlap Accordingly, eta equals -1.04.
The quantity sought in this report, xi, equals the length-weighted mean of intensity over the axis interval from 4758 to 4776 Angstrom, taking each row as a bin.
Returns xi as 24.3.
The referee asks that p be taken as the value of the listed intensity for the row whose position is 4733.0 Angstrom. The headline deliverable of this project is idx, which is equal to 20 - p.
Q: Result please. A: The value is -7.3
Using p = 27.3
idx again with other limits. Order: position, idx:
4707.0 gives -6.6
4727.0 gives -5.4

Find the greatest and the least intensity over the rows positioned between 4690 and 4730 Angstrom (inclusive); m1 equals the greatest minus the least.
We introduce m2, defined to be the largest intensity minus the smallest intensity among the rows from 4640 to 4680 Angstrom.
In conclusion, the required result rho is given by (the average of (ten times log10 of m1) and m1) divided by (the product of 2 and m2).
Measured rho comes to 0.59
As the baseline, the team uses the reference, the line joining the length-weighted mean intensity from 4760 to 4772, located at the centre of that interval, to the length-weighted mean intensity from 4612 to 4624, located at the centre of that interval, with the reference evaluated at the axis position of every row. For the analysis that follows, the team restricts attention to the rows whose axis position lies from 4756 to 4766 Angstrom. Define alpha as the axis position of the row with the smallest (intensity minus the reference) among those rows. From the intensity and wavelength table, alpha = 4765.0 Angstrom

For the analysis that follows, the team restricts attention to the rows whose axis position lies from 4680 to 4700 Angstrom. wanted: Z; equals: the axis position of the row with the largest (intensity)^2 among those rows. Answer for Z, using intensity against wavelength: 4697.0 Angstrom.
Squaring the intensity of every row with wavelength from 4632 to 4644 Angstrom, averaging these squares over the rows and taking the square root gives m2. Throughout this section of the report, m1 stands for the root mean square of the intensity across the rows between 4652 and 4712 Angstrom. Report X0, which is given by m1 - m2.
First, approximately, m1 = 25.5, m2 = 25.9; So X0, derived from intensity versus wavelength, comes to -0.4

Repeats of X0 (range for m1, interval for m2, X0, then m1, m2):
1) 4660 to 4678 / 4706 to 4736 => -1.4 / 24.0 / 25.4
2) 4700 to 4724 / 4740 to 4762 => -0.2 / 25.4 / 25.6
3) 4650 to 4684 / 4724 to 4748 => -1.3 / 24.7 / 26.0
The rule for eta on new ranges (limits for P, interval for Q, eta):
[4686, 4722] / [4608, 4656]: -1.03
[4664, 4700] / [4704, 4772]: -1.00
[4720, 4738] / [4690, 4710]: -1.02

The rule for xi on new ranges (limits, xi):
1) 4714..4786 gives 25.1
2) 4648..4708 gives 25.4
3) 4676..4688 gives 25.6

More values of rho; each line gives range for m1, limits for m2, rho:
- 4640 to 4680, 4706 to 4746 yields 0.69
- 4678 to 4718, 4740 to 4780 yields 0.97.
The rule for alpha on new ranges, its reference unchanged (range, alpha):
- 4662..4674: 4669.0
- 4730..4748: 4739.0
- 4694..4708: 4705.0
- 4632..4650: 4637.0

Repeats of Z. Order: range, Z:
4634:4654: 4643.0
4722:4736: 4733.0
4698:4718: 4699.0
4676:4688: 4687.0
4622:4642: 4623.0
